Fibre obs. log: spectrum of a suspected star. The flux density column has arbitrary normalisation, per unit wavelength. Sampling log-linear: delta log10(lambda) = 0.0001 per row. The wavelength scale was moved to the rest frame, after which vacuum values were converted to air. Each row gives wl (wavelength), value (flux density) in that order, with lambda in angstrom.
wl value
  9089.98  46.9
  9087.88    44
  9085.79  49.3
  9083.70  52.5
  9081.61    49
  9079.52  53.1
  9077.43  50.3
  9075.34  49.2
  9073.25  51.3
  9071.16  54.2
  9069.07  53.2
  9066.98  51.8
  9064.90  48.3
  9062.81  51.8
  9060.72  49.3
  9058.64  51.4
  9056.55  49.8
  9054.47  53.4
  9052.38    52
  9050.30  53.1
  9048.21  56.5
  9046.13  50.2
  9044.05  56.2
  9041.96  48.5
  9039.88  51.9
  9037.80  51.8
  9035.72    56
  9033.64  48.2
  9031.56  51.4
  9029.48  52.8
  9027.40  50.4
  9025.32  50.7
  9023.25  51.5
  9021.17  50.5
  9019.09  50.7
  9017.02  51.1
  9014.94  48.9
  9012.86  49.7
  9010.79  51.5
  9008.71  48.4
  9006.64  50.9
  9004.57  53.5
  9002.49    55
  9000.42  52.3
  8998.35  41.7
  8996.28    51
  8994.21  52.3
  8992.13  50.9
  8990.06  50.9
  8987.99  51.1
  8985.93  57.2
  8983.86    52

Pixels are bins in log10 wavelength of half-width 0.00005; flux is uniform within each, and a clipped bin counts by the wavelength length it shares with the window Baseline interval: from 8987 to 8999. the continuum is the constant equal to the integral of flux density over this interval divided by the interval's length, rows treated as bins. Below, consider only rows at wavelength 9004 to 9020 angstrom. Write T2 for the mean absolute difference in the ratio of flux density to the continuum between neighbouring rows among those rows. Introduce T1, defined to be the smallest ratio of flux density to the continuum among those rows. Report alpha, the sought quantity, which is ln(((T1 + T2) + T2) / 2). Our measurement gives -0.65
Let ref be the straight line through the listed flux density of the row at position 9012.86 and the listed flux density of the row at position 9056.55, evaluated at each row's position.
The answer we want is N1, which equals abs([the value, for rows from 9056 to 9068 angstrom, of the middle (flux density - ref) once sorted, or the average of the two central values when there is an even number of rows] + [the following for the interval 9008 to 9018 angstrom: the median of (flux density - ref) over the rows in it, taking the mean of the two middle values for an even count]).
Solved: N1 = 0.8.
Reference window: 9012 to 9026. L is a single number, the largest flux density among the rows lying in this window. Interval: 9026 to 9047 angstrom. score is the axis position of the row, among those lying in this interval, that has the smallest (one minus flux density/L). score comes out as 9044.05 angstrom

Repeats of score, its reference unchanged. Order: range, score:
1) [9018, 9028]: 9023.25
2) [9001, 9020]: 9002.49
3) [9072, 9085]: 9079.52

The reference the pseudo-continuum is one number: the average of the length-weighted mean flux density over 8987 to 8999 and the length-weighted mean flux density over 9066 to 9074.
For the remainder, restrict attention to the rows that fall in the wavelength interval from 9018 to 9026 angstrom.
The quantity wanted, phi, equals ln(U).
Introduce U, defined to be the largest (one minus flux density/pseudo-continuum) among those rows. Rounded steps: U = 0.015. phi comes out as -4.21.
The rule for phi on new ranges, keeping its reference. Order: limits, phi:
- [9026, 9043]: -2.82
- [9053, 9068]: -2.85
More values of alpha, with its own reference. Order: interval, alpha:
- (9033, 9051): -0.54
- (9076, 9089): -0.66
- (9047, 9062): -0.62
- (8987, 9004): -0.71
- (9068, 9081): -0.63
